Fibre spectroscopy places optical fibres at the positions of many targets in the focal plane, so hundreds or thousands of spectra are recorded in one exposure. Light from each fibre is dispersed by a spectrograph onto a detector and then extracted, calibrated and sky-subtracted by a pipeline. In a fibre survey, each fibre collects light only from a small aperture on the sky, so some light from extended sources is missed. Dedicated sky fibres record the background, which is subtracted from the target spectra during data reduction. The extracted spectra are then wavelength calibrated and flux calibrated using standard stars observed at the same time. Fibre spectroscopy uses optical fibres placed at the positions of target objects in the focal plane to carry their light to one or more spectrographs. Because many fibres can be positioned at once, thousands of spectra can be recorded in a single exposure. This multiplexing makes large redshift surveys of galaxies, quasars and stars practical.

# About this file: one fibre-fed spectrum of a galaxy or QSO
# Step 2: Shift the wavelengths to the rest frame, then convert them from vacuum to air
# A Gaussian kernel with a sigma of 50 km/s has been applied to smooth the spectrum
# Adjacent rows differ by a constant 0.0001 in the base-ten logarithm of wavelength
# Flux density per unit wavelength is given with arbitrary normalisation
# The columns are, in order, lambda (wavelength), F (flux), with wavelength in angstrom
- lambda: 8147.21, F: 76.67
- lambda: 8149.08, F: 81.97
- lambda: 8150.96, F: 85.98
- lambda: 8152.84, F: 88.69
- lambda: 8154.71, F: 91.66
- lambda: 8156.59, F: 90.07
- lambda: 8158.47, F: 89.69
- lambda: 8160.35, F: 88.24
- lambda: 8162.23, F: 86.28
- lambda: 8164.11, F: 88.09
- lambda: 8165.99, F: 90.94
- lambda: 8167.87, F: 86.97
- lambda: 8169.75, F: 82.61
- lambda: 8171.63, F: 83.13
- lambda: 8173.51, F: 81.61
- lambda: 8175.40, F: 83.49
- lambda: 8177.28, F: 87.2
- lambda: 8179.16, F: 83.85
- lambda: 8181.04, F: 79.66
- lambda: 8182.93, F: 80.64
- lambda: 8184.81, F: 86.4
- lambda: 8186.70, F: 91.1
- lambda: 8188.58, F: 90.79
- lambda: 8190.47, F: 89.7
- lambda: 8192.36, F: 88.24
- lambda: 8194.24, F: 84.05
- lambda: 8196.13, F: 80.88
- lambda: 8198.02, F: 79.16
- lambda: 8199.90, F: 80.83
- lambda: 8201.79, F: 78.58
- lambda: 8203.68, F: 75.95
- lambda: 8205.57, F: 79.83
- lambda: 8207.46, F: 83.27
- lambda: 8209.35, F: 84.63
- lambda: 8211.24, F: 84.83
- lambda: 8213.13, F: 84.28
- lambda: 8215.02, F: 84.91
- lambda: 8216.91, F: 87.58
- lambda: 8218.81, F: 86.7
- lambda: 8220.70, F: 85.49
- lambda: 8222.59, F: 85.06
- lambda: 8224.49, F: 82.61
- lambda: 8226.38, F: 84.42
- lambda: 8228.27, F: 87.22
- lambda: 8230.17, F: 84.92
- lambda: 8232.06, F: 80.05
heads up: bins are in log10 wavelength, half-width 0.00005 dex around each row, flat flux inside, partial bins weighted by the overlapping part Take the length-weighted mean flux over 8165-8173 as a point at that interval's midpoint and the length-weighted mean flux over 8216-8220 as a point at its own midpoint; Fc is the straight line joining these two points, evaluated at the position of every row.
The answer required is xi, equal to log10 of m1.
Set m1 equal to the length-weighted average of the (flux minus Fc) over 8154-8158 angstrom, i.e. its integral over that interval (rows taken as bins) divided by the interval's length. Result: 0.72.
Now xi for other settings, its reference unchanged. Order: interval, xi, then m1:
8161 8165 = 0.22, 1.7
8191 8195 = -0.54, 0.3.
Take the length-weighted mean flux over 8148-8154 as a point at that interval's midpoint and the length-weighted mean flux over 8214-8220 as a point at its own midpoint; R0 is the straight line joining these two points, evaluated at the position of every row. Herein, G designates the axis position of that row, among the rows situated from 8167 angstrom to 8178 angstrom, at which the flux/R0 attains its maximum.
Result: 8177.28 angstrom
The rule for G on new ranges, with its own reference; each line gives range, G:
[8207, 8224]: 8216.91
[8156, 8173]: 8165.99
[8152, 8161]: 8154.71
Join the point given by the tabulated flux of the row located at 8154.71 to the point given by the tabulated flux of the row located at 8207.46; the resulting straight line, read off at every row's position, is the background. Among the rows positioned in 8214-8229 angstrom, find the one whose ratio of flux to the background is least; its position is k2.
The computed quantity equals 8224.49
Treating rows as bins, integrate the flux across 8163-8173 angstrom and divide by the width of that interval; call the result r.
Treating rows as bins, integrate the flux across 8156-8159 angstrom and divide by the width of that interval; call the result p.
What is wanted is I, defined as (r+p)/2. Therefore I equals 88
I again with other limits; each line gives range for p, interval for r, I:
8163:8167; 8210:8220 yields 87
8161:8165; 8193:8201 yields 84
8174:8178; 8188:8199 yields 85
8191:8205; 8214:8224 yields 84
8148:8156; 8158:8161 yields 88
